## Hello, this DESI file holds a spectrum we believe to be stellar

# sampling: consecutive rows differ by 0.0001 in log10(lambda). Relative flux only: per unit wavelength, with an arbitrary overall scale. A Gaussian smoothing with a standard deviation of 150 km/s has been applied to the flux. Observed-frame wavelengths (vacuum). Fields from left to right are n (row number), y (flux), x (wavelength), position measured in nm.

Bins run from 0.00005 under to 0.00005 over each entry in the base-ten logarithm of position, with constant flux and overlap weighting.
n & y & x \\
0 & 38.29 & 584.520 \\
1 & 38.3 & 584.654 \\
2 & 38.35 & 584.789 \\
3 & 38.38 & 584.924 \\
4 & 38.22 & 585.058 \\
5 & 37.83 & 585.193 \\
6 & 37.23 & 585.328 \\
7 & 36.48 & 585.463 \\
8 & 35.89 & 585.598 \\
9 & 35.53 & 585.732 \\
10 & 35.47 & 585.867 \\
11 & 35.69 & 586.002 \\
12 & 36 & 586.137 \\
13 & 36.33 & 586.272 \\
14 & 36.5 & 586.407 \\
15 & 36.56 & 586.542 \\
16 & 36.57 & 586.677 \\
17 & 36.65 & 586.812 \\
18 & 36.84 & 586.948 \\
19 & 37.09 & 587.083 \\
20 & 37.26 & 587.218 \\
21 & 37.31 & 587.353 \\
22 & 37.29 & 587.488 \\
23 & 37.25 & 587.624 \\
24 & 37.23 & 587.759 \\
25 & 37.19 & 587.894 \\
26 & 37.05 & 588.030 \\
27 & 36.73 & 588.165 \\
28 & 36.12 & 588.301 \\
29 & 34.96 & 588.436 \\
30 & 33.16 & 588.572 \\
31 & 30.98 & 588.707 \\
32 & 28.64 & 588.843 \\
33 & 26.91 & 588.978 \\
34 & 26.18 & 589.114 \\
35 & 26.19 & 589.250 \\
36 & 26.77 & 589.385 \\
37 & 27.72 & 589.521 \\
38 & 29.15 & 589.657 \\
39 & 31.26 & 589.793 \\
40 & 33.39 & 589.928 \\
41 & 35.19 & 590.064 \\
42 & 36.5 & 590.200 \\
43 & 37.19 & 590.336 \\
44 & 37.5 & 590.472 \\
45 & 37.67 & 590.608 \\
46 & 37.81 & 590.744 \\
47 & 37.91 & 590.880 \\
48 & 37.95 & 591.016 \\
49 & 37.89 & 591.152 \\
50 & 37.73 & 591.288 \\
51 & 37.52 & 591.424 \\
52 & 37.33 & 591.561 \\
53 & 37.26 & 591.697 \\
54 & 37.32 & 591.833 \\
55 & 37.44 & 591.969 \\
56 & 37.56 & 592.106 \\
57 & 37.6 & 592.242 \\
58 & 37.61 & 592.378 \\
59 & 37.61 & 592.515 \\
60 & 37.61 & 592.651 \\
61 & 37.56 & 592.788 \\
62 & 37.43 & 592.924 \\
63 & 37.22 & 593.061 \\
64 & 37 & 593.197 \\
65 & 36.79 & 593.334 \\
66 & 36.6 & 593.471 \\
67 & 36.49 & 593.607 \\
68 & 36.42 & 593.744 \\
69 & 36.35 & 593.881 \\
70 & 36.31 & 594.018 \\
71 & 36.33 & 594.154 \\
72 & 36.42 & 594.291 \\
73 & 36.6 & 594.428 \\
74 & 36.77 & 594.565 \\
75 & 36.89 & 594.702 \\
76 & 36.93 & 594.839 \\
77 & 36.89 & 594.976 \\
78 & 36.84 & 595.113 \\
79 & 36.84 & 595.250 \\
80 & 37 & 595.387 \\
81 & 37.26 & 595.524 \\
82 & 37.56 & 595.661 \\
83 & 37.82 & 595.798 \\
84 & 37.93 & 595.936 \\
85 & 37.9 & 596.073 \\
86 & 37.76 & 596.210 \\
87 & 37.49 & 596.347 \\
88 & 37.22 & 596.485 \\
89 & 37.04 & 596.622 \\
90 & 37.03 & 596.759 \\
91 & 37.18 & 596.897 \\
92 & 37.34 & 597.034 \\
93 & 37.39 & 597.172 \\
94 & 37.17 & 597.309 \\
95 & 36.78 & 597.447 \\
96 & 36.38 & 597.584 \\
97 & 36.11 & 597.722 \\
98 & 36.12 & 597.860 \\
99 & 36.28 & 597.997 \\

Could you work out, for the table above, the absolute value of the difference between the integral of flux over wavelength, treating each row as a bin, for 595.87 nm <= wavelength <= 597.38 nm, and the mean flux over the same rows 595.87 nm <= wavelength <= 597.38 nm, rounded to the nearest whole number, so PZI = 19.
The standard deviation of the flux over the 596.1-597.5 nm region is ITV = 0.3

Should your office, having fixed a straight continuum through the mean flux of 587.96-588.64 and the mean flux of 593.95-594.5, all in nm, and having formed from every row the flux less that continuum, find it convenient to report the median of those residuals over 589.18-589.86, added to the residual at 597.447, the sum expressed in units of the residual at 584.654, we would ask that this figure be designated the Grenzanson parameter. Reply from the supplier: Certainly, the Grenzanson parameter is -2.5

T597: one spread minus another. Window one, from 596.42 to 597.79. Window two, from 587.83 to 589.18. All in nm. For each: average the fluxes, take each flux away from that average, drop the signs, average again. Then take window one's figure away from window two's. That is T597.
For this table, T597 3.4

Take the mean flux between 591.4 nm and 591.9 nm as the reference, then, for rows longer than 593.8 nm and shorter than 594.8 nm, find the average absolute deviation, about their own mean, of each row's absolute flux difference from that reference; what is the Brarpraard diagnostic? 0.20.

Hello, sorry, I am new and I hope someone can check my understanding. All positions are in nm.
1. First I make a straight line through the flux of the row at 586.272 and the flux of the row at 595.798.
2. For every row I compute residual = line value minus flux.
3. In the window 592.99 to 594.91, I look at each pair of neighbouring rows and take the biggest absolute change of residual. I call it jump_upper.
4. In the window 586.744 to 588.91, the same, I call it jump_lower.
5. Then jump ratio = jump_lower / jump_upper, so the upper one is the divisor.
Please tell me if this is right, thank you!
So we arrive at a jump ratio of 10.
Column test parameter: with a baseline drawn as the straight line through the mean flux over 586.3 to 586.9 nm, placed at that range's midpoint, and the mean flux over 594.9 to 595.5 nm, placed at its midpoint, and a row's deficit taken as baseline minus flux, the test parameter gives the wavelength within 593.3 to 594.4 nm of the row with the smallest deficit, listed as 593.334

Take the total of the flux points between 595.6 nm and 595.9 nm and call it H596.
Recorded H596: 75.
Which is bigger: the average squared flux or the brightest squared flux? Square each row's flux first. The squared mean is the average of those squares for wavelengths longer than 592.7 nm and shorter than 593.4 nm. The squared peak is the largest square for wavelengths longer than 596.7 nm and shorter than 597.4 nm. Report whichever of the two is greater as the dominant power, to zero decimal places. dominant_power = 1398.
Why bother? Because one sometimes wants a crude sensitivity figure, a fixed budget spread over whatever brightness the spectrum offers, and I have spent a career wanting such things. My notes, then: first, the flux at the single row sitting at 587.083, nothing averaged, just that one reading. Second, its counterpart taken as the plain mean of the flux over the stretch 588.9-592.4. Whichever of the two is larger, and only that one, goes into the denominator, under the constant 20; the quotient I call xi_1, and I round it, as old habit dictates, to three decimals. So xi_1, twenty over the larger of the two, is 0.539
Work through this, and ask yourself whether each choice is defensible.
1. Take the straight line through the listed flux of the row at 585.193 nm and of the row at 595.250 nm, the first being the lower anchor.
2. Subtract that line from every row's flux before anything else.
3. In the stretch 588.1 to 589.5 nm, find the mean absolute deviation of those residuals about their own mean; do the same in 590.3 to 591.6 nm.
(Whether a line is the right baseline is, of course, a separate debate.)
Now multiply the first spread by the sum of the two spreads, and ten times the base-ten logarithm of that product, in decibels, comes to 12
